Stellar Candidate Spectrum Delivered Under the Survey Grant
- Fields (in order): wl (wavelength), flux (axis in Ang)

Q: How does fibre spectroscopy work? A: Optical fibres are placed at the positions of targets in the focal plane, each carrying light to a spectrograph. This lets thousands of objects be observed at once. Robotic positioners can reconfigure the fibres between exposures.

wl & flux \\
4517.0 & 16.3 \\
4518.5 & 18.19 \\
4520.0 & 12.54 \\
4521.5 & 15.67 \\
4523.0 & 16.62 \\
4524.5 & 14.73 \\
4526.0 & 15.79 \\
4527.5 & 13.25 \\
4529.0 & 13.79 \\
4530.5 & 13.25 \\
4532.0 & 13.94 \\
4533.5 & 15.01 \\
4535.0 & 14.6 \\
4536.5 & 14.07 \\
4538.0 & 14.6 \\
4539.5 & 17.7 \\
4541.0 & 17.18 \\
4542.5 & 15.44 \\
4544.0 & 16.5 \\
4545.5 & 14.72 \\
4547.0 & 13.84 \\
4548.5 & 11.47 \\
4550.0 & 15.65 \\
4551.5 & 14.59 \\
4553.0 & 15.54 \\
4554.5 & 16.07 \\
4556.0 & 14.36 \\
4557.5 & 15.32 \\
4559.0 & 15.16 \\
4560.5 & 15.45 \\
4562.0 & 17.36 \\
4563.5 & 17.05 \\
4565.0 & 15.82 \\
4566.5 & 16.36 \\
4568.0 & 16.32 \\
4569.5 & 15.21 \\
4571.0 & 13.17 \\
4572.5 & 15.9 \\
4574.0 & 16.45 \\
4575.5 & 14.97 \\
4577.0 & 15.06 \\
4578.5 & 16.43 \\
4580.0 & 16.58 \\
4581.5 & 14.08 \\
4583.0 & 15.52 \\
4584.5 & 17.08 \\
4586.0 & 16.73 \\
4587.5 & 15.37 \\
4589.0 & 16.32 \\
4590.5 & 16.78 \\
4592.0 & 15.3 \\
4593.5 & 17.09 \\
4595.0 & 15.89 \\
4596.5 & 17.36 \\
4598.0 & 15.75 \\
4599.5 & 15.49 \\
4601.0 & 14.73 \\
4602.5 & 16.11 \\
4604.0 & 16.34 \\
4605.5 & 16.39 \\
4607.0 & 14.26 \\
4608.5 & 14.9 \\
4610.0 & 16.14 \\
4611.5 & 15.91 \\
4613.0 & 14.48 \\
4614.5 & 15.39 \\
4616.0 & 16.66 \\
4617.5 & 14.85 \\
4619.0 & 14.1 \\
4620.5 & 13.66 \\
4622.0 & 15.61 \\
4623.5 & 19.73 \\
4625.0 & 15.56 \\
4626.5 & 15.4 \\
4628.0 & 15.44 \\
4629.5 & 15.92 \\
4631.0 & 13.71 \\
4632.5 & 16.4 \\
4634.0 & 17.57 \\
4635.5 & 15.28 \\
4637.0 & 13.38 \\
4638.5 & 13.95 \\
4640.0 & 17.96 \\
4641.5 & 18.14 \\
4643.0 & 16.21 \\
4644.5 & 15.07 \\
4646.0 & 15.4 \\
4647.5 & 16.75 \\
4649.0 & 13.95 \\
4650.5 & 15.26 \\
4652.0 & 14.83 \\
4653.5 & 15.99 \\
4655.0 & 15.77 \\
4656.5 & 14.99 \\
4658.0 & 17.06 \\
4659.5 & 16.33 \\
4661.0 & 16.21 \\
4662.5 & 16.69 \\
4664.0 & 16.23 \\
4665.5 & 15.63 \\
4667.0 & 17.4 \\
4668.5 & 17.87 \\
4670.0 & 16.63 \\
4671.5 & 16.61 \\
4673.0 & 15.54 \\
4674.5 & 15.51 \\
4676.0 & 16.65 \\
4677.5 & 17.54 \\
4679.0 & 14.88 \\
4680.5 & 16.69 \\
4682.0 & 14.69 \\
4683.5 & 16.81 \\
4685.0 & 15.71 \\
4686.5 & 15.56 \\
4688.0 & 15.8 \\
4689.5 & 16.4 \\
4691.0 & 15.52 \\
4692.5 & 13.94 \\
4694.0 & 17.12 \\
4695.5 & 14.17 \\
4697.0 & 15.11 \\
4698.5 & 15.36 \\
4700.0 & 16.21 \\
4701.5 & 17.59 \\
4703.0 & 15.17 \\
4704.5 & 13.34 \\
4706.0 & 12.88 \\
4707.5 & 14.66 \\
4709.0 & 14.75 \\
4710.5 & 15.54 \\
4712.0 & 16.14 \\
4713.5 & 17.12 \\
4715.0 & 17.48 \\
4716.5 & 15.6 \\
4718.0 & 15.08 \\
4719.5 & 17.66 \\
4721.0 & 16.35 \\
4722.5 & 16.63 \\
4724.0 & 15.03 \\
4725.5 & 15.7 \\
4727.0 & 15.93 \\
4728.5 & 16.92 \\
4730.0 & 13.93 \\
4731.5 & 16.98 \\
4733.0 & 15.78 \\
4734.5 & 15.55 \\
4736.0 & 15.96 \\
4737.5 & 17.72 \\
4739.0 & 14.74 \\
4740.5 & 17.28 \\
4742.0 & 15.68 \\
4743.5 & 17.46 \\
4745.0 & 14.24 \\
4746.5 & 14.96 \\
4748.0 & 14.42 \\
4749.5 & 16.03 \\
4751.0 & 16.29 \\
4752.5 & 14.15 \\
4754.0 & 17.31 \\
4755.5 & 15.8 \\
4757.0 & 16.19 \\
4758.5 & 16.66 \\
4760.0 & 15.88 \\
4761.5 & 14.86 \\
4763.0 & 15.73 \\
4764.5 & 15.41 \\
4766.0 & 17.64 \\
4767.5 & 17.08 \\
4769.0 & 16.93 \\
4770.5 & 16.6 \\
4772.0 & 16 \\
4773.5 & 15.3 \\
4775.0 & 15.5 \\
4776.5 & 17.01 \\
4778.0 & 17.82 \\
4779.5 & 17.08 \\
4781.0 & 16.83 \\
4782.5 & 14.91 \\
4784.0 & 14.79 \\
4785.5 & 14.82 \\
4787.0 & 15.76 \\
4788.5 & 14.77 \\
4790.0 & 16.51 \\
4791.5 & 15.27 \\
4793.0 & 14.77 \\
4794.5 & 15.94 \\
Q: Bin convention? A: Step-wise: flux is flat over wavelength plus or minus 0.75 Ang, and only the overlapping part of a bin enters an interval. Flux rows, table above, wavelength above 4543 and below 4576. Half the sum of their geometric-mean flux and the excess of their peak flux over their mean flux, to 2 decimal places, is 8.65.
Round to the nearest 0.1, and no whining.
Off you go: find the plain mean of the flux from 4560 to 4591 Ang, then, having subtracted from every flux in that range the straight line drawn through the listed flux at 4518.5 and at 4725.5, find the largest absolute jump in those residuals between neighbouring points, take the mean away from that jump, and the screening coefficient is -13.2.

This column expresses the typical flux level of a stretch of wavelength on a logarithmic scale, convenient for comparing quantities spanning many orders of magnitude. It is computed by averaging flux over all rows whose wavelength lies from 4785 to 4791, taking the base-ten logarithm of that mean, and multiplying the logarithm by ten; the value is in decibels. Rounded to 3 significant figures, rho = 11.9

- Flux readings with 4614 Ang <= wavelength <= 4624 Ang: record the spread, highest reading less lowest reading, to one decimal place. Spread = 6.1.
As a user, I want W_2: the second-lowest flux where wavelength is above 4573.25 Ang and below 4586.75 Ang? 14.97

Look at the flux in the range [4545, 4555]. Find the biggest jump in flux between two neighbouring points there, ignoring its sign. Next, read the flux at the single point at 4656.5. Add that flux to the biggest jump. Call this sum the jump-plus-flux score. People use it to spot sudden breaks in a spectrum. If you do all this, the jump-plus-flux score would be 19.2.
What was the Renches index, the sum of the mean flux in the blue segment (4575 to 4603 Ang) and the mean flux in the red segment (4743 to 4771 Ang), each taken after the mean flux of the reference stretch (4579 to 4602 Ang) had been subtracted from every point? -0.1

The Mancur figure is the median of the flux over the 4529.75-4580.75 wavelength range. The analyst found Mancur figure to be 15.4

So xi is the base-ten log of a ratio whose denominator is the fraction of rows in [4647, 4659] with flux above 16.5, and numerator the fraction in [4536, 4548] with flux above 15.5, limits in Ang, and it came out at 0.2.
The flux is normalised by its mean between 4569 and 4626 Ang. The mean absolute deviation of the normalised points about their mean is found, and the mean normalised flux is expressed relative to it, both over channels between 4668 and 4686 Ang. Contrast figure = 19.6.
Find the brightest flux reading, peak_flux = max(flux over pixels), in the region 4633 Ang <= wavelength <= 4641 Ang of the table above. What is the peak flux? 17.96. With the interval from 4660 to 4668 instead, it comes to 17.4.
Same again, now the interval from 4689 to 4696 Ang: 17.12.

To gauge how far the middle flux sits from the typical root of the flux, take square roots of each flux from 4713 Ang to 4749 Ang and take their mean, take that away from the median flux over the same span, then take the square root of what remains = 3.44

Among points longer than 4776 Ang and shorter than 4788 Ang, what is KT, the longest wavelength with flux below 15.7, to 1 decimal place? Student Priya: 4785.5 Ang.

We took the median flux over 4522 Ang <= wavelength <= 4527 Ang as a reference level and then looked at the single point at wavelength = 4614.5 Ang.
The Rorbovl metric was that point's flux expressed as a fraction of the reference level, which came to 0.975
